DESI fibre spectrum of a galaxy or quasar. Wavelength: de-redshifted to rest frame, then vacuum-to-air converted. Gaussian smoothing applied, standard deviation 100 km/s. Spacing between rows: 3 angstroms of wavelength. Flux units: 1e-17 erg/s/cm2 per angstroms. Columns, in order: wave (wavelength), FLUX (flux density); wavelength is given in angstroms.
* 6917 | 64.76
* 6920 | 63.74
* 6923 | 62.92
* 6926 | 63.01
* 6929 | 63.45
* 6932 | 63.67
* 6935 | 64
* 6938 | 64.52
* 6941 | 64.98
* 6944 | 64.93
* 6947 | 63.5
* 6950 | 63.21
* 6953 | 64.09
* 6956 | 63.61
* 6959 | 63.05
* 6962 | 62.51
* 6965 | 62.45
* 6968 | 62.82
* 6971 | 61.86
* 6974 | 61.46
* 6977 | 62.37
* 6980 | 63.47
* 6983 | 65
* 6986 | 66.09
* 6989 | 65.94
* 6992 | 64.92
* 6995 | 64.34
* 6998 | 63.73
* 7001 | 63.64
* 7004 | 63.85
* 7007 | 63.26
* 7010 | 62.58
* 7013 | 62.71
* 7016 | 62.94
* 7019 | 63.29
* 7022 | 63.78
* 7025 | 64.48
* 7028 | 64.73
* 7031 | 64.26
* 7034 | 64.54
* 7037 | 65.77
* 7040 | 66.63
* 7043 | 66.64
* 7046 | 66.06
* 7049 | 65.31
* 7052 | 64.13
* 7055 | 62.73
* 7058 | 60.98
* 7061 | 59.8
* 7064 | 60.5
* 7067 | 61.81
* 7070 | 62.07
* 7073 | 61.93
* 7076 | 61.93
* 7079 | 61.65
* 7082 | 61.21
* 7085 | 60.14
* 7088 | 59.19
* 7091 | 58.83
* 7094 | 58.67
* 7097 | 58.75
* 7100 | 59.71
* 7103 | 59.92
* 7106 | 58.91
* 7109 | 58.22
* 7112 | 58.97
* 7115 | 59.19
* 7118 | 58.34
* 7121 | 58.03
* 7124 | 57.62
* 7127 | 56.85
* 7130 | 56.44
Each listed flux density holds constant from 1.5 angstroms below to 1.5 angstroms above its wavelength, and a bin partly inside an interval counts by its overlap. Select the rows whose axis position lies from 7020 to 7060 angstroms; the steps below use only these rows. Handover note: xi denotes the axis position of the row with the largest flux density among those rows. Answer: 7043 angstroms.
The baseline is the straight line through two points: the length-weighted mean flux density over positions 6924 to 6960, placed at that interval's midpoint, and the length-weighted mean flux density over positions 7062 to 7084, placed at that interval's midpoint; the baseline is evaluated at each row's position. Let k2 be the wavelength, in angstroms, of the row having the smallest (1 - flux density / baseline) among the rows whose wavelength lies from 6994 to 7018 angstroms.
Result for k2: 6995 angstroms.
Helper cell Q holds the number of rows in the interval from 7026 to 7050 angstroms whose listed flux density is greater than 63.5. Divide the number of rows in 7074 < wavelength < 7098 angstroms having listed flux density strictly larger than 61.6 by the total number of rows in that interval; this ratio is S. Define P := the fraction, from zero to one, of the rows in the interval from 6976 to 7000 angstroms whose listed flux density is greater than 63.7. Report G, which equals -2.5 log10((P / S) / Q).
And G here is 1.1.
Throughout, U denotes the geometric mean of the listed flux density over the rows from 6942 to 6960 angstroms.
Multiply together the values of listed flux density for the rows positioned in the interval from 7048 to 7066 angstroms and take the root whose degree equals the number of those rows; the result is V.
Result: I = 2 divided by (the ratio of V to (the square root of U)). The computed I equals 0.257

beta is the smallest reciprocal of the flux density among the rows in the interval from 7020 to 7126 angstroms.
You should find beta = 0.0150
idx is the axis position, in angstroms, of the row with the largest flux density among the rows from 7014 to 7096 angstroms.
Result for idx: 7043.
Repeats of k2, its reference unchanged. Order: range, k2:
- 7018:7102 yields 7043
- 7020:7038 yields 7037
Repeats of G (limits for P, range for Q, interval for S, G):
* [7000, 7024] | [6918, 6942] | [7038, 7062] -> 2.9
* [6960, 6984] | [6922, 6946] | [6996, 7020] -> 4.0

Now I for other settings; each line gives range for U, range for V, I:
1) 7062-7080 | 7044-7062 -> 0.249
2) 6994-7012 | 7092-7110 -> 0.270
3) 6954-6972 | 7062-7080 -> 0.257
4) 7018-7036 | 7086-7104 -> 0.271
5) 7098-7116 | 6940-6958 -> 0.240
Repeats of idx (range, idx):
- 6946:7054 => 7043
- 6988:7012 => 6989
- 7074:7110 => 7076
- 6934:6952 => 6941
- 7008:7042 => 7040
